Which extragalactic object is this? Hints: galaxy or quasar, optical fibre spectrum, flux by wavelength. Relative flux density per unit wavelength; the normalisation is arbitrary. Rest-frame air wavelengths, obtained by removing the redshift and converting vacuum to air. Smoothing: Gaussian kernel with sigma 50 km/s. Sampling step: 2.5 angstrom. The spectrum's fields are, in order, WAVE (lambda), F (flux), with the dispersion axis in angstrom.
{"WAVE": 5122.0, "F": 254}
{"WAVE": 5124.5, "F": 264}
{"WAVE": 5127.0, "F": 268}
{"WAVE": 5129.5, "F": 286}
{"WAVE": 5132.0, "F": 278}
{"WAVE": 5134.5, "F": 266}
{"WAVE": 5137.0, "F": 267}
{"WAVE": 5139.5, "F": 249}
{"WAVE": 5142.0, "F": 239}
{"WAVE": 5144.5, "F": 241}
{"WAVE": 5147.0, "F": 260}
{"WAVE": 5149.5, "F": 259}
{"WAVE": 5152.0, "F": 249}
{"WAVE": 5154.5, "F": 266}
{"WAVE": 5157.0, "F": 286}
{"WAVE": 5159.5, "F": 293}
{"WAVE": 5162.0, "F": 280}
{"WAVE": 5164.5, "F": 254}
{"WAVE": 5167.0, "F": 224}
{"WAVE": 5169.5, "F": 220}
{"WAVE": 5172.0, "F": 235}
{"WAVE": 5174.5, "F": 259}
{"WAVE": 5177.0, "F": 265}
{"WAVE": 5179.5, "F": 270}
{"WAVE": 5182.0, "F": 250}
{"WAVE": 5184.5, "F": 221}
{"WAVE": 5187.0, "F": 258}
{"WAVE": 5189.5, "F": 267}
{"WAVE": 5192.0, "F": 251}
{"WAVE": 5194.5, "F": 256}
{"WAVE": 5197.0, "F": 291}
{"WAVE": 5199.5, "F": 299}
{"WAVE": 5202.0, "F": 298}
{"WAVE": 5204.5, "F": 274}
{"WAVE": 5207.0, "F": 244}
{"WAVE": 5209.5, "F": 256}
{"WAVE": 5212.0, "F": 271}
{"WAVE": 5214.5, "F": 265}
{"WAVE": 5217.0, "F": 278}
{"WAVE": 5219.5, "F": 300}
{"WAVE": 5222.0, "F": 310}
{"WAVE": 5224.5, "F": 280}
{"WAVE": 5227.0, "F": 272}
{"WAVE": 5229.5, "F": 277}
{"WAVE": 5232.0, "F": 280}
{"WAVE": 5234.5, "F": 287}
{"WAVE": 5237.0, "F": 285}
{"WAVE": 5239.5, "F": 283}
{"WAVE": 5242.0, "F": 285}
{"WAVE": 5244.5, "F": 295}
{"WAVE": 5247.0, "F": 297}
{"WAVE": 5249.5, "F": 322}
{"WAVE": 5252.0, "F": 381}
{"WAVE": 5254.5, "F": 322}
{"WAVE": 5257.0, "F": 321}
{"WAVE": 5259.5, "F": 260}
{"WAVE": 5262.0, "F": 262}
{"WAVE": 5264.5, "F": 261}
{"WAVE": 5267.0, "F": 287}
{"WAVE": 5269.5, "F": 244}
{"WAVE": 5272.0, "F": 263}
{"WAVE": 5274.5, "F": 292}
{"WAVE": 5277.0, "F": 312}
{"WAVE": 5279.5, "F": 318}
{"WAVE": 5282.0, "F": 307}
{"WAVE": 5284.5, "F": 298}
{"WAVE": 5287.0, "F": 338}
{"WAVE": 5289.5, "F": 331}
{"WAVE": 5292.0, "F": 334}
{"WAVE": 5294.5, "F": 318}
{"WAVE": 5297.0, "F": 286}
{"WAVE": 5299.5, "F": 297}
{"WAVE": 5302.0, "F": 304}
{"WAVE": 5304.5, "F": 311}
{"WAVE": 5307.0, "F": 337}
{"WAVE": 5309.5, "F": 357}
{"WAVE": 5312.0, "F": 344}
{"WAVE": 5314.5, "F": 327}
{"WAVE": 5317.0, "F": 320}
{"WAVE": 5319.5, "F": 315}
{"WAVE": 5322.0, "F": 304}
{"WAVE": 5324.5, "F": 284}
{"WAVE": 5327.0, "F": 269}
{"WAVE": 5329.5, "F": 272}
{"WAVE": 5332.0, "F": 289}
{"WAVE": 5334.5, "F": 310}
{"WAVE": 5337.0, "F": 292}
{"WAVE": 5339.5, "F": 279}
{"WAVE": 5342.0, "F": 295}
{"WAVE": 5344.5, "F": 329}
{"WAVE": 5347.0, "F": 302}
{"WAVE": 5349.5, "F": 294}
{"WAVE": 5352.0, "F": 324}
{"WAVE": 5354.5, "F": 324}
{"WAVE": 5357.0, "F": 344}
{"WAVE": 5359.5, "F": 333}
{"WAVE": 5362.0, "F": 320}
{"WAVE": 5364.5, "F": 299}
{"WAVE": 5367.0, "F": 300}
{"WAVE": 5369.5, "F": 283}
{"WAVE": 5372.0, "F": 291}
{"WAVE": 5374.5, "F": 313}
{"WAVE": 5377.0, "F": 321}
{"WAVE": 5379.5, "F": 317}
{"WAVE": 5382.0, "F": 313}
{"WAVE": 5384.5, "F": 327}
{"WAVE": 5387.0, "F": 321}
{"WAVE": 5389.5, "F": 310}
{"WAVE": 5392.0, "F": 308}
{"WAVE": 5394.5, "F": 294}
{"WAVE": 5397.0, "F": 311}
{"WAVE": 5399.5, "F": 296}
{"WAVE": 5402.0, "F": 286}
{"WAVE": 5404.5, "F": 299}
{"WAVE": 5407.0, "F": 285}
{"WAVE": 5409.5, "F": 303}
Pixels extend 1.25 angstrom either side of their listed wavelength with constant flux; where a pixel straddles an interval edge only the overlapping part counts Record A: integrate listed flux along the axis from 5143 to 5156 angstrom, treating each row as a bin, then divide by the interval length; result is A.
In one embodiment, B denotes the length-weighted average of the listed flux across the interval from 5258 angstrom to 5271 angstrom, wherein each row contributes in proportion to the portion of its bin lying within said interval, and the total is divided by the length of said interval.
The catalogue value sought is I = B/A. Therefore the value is 1.03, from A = 255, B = 264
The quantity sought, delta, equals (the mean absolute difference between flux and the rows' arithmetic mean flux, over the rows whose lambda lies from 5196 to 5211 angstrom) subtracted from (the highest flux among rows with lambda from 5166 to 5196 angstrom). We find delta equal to 251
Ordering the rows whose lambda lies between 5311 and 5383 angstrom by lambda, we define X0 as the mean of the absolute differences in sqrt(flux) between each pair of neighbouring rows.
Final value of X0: 0.40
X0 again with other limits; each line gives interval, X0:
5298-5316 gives 0.41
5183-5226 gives 0.52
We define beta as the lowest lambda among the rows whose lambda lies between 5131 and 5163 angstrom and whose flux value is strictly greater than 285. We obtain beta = 5157.0 angstrom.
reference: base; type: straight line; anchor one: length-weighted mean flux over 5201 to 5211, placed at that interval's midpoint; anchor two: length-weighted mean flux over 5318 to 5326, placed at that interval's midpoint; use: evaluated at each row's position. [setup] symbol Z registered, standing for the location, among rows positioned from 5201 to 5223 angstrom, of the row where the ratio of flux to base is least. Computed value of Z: 5207.0 angstrom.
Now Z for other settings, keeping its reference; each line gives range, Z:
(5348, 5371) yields 5369.5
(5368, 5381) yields 5369.5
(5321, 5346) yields 5327.0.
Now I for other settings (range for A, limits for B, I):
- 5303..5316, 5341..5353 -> 0.92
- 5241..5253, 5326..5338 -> 0.91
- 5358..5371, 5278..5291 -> 1.04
